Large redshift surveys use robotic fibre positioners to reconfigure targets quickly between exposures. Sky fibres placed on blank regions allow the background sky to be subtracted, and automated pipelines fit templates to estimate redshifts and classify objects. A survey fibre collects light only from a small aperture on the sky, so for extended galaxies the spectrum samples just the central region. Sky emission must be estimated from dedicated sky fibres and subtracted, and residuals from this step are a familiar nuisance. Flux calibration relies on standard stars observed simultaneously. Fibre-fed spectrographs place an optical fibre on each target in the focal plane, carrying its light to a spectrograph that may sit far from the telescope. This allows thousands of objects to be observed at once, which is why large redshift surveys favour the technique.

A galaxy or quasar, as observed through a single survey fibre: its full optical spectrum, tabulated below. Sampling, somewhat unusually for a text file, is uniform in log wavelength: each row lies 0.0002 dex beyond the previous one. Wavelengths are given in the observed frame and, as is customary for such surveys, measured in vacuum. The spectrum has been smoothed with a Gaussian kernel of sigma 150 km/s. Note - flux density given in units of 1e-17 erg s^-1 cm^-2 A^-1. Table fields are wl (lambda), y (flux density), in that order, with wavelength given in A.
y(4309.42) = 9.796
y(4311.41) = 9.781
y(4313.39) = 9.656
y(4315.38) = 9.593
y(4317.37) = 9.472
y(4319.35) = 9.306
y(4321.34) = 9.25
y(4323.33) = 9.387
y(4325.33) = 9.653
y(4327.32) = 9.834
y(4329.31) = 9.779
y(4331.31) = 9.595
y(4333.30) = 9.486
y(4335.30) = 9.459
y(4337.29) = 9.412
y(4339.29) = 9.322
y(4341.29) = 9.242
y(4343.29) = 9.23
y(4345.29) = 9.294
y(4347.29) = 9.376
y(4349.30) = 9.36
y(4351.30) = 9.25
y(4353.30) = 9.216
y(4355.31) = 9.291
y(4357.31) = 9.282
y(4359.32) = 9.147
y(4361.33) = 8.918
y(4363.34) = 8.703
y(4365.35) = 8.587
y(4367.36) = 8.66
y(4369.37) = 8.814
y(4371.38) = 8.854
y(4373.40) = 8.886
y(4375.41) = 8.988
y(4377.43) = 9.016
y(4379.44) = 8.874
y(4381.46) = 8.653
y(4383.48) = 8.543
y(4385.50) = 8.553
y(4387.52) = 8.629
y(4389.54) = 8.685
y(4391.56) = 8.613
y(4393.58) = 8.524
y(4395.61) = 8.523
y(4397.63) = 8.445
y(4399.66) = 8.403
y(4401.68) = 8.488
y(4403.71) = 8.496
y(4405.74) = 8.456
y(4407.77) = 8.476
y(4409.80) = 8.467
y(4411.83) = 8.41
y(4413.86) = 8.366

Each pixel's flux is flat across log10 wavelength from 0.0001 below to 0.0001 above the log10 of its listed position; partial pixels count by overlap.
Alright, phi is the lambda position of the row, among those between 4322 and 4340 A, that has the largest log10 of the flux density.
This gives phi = 4327.32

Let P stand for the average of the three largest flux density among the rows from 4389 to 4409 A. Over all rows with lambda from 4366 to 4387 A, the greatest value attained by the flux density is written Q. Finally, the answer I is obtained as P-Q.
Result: -0.4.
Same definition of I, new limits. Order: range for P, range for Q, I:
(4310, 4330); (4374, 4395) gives 0.8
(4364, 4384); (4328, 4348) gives -0.8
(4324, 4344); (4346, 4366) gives 0.4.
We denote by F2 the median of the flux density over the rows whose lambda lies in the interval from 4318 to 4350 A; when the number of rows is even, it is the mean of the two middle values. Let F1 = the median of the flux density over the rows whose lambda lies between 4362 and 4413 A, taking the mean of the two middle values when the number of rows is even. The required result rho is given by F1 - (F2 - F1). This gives 7.8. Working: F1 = 8.6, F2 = 9.4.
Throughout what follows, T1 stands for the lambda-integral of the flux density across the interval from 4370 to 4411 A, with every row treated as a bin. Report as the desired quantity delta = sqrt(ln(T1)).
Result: 2.42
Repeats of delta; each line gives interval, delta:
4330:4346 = 2.24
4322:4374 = 2.48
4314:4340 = 2.35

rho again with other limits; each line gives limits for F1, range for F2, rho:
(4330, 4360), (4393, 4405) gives 10.1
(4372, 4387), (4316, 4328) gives 8.3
